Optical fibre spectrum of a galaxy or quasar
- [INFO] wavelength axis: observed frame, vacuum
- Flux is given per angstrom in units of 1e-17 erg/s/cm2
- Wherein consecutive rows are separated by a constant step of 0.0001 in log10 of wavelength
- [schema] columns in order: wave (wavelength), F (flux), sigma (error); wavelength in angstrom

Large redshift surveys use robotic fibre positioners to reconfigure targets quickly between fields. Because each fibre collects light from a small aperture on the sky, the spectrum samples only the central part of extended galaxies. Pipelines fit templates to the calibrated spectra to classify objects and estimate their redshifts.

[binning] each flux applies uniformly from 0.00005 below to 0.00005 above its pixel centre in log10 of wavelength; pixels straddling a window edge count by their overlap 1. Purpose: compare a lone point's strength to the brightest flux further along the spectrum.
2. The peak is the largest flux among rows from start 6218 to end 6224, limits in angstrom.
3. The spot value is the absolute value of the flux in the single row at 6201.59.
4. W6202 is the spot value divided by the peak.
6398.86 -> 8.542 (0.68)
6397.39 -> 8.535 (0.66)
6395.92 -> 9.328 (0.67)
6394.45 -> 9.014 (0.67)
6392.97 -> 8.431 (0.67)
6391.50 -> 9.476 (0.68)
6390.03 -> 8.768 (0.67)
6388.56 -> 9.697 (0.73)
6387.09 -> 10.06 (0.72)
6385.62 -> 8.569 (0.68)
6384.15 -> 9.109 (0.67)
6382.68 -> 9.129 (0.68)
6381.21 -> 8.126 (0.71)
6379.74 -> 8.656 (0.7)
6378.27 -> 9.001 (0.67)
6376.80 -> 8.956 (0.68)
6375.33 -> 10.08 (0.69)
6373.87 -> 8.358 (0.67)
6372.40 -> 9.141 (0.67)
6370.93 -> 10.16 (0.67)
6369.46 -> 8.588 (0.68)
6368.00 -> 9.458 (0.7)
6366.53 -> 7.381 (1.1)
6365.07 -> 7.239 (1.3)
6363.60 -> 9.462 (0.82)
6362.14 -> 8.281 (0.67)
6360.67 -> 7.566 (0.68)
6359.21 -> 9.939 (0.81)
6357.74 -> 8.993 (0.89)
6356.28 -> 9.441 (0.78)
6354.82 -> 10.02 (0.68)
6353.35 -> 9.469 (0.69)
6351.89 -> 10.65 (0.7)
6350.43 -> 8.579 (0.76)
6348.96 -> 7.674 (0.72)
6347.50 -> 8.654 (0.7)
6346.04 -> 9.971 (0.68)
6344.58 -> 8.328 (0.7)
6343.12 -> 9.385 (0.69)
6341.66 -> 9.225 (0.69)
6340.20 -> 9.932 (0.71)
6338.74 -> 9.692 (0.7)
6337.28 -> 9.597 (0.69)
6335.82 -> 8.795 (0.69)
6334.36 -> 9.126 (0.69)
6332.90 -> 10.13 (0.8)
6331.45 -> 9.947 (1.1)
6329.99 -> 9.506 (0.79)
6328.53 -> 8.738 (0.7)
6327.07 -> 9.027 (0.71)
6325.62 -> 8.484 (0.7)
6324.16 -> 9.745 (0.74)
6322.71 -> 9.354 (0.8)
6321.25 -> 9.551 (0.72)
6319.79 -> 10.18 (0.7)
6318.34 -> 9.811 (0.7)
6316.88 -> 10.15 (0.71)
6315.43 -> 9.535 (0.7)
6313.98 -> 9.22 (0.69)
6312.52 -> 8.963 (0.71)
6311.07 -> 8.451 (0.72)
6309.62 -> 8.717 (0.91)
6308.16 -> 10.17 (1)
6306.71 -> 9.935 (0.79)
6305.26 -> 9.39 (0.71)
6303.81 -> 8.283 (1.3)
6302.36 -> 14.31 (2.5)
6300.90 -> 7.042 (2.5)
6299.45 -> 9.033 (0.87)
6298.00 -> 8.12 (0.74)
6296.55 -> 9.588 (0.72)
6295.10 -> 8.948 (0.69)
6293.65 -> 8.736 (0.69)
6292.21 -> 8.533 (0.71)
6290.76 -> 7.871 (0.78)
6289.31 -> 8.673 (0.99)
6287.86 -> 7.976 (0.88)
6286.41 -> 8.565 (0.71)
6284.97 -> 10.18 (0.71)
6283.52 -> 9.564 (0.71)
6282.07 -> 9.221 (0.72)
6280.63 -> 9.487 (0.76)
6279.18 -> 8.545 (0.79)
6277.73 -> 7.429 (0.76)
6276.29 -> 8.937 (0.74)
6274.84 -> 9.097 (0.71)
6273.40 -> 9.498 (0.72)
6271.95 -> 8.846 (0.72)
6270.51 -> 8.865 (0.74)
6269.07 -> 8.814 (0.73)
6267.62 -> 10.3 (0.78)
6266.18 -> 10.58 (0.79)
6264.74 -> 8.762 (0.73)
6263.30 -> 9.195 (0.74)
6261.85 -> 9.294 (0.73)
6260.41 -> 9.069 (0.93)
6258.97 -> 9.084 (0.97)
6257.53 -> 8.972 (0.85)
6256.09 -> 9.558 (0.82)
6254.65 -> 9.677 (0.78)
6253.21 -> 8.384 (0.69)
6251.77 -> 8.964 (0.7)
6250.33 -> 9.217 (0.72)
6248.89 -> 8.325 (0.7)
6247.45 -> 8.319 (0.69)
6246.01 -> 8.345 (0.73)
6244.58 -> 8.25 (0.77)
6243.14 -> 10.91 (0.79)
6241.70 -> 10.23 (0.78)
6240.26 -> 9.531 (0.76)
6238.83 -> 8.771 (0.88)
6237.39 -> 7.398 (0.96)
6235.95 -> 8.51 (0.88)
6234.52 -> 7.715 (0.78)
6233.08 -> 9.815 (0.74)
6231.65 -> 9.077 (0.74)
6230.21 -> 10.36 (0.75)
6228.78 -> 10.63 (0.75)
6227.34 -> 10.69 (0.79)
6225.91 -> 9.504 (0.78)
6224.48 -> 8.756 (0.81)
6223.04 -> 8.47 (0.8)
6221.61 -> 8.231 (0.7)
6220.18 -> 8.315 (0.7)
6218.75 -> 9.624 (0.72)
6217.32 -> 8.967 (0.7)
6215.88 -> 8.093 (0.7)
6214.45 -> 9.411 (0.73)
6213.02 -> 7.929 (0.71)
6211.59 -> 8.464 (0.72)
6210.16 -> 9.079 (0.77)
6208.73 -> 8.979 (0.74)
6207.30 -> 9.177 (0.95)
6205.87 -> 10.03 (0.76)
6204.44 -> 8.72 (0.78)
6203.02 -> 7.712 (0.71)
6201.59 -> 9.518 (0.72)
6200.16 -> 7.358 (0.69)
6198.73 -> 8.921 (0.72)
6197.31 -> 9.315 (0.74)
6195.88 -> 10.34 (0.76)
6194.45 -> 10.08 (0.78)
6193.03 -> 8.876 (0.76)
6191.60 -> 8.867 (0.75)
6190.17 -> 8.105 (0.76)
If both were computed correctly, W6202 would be 0.99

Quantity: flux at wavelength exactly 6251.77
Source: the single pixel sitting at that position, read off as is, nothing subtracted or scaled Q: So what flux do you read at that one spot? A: 8.964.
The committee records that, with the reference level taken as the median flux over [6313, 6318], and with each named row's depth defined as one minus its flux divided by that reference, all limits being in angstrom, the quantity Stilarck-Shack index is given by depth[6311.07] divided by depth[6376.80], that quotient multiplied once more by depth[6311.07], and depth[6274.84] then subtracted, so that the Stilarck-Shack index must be 0.17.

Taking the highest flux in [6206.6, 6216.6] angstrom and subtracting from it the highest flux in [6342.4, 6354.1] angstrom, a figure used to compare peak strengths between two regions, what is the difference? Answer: -1.2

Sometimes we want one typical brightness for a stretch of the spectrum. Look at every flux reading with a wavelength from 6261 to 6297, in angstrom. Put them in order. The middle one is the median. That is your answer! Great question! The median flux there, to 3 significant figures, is 8.94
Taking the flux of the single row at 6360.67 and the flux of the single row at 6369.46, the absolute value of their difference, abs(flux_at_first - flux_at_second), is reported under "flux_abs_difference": 1.0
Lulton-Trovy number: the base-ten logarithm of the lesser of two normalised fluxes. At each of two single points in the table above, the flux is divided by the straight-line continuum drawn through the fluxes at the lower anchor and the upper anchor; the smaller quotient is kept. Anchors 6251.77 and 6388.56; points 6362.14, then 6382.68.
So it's -0.062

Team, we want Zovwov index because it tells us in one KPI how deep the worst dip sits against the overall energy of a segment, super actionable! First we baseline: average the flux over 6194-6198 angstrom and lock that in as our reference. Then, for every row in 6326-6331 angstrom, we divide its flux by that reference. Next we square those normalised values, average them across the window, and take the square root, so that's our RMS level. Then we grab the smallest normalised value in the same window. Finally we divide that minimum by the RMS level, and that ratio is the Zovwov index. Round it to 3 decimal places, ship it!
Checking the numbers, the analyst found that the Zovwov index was 0.961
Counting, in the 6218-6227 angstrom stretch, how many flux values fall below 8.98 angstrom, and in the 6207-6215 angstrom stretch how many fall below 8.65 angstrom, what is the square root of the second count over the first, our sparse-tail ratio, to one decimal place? 0.7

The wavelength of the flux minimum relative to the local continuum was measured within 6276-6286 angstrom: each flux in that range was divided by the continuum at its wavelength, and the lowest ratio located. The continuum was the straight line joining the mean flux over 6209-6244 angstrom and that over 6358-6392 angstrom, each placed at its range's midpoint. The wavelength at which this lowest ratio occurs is 6277.73 angstrom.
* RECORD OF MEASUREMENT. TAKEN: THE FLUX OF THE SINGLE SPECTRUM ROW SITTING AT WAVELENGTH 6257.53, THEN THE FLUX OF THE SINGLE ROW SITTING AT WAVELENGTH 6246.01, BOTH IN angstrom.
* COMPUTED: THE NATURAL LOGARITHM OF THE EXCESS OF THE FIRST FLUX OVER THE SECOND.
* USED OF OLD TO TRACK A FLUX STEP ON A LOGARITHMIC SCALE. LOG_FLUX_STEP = -0.5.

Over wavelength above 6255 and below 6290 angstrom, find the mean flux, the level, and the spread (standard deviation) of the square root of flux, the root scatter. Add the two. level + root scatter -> 9.22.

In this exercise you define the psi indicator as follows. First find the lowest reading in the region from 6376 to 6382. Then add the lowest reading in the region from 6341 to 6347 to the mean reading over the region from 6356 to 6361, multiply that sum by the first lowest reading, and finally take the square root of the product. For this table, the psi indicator 11.9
